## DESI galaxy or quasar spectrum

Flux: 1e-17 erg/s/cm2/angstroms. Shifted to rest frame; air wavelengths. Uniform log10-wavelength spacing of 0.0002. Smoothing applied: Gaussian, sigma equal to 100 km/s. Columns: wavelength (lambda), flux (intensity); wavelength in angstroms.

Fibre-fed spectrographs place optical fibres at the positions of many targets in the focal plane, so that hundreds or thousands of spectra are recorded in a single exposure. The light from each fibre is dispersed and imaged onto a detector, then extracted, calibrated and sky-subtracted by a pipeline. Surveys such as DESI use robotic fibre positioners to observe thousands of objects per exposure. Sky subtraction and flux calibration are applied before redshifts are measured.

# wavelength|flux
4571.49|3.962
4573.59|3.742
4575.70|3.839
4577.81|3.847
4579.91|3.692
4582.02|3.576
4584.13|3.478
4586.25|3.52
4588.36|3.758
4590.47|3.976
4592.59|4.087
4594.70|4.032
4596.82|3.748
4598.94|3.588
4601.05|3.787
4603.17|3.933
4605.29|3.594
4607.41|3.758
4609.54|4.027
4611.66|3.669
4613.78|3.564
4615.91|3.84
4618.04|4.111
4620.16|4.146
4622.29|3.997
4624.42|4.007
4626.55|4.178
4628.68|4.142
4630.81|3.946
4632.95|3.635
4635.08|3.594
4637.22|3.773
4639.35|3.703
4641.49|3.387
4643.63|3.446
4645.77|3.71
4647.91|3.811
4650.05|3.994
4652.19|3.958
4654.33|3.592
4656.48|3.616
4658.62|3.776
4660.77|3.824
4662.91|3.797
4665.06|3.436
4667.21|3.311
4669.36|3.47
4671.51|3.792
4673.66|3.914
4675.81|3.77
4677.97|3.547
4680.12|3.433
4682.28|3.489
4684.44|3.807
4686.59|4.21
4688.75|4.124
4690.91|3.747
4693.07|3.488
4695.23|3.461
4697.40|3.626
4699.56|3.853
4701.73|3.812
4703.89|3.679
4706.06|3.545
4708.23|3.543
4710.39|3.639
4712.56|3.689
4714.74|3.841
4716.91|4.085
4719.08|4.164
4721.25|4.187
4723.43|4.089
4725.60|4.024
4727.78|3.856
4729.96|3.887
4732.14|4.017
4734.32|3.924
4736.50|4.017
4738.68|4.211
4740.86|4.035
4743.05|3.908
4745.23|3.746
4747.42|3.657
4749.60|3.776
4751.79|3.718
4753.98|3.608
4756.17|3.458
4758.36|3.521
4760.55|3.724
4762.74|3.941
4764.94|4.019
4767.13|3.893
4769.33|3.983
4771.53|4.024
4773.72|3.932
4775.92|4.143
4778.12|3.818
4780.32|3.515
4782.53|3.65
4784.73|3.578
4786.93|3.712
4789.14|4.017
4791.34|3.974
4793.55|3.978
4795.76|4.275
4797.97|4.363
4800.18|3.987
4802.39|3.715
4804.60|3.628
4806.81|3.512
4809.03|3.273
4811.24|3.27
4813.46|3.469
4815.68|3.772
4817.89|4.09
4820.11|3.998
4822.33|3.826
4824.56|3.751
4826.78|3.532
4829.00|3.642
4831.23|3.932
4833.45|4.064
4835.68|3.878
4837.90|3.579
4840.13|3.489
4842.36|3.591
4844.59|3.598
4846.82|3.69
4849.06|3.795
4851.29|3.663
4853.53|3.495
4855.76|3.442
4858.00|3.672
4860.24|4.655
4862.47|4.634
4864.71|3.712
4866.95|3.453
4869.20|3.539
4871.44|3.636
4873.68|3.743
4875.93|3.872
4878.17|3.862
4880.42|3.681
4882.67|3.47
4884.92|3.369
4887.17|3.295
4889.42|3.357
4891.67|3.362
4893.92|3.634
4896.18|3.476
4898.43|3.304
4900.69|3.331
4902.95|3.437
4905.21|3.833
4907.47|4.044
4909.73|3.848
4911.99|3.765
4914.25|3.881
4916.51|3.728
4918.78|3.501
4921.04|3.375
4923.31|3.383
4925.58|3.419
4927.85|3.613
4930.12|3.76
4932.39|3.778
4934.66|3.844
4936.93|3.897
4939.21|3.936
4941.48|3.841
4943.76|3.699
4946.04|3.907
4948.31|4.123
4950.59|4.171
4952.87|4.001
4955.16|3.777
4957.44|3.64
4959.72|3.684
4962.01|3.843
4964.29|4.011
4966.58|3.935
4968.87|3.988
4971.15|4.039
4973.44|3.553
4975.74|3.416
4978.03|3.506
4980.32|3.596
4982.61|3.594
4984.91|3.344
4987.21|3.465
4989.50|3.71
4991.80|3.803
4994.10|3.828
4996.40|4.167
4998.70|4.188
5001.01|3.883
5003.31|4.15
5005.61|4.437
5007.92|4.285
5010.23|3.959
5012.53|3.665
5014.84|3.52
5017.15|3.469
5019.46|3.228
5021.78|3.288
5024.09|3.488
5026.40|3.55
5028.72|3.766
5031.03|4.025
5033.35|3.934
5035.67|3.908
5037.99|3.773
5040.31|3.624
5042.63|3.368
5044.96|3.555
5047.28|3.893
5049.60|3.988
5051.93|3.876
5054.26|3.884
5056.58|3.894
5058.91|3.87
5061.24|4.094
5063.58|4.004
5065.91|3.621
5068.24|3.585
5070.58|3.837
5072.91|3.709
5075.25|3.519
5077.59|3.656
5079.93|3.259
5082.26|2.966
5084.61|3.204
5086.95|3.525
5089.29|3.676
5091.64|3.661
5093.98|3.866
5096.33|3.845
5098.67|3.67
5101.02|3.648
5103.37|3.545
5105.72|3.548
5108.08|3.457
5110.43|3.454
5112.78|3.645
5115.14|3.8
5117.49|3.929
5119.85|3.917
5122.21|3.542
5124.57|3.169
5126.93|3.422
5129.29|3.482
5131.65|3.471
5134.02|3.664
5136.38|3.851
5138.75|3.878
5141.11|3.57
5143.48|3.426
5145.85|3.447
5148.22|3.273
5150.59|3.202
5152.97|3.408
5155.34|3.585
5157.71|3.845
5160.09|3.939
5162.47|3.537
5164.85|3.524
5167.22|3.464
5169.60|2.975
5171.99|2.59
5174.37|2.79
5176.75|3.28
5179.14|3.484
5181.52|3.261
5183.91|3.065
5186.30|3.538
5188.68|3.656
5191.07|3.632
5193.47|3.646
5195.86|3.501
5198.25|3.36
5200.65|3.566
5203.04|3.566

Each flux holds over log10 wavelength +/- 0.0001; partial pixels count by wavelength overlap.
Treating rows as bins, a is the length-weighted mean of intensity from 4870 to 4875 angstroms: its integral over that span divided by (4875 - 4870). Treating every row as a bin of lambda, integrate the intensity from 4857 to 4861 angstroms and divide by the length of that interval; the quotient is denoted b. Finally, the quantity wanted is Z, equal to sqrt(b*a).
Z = 3.90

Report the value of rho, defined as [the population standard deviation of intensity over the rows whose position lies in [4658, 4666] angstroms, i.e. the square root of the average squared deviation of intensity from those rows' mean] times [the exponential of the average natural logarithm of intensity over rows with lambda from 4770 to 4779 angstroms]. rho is 0.6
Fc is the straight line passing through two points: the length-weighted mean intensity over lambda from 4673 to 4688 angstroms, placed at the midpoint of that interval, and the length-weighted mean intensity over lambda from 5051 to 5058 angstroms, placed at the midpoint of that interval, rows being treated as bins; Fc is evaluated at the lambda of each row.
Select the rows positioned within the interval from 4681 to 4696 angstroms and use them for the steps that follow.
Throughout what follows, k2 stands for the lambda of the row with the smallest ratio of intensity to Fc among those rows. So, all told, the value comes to 4695.23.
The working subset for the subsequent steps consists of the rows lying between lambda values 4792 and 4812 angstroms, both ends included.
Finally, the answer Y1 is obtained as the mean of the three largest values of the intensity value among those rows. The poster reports 4.21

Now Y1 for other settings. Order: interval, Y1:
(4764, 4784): 4.06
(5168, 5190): 3.56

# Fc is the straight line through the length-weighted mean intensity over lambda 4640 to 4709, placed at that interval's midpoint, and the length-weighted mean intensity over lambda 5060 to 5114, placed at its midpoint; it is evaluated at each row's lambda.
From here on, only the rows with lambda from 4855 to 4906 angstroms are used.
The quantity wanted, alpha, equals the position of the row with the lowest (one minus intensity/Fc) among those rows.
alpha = 4860.24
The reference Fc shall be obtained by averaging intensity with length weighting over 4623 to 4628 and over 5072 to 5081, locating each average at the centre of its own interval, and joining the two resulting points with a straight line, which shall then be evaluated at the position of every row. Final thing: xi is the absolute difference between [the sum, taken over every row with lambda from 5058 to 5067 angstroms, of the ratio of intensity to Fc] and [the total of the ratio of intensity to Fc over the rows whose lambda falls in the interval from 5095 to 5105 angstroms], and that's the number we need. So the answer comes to 0.19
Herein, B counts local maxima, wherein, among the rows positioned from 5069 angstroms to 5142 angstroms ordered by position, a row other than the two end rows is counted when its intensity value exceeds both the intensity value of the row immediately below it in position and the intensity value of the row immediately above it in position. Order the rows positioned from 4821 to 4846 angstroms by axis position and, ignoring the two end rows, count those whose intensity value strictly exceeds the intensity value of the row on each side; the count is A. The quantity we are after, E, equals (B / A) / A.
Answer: 7.0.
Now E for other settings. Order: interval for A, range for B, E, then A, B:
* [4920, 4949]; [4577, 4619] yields 3.0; 1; 3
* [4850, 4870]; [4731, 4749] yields 1.0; 1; 1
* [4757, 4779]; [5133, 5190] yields 0.4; 3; 4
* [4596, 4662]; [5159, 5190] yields 0.0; 6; 1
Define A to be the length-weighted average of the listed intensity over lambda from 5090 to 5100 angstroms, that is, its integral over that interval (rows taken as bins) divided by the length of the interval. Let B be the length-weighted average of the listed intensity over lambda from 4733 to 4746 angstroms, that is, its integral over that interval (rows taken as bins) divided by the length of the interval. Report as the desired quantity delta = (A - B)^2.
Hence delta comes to 0.05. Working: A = 3.76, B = 3.98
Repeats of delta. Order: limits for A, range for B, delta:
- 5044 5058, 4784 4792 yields 0.00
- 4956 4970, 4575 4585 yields 0.03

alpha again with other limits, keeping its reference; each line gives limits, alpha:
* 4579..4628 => 4626.55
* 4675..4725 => 4686.59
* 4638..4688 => 4686.59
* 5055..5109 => 5061.24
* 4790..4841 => 4797.97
